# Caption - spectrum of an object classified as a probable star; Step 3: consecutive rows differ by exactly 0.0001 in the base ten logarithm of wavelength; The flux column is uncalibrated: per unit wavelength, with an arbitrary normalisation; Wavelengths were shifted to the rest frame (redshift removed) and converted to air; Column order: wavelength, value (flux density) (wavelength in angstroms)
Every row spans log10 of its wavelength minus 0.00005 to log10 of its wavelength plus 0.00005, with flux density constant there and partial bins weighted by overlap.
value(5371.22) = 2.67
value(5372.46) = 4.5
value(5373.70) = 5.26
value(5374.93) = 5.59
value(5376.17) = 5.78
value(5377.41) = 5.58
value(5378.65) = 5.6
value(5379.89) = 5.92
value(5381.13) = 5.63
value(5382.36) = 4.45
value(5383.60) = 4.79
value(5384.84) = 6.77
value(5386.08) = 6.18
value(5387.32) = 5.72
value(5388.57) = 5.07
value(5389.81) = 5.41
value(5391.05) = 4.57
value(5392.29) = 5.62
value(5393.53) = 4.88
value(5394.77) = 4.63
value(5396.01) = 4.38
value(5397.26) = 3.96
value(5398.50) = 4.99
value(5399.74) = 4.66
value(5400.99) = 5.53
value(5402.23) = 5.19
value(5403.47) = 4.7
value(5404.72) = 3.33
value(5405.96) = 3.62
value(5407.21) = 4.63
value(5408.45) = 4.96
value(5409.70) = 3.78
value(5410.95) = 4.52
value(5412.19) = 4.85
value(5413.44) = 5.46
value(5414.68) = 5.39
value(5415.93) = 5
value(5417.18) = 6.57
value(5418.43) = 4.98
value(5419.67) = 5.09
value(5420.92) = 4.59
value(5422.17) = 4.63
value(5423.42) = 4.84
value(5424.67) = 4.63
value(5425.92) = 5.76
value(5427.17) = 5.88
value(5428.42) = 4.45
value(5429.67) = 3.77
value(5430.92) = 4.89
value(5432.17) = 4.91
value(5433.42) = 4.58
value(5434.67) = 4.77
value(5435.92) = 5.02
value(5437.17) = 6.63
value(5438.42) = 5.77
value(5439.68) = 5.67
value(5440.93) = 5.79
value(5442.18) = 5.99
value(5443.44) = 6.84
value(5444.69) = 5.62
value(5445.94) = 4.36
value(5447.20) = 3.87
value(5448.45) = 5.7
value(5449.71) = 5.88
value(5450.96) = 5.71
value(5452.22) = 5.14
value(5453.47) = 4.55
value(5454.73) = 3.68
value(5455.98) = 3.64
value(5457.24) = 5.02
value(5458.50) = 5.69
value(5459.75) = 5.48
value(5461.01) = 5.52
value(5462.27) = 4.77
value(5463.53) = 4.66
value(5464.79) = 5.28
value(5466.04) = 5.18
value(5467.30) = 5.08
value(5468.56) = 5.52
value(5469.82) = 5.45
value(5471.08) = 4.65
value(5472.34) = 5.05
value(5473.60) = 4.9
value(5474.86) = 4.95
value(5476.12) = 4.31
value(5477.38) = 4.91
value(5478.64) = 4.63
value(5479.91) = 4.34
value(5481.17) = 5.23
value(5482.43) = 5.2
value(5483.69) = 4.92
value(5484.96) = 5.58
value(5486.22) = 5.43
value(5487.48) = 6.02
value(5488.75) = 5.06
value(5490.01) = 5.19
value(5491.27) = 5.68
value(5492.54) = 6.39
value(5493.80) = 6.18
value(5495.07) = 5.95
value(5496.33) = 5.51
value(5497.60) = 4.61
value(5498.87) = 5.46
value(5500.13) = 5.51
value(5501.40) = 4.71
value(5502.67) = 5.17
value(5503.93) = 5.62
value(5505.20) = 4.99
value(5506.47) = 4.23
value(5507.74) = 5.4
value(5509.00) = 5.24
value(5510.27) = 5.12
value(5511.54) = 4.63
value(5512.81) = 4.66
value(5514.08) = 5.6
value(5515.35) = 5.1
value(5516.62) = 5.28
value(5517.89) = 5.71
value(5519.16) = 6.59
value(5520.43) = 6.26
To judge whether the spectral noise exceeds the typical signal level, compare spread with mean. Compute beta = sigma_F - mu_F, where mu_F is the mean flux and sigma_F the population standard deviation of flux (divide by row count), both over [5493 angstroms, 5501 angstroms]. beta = -5.0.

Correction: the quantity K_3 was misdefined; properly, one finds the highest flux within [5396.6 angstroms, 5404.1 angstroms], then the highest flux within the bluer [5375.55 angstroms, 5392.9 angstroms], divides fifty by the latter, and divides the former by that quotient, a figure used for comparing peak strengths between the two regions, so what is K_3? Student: 0.749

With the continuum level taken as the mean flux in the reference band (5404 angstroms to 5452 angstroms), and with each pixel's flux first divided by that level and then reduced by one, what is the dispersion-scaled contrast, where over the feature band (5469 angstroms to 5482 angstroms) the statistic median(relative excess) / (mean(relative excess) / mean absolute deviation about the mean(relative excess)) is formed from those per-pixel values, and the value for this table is 0.04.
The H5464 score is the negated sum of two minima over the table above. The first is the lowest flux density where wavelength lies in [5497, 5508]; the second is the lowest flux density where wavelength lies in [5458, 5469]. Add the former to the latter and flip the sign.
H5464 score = -8.89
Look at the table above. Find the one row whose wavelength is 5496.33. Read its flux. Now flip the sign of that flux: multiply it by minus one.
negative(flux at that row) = -5.5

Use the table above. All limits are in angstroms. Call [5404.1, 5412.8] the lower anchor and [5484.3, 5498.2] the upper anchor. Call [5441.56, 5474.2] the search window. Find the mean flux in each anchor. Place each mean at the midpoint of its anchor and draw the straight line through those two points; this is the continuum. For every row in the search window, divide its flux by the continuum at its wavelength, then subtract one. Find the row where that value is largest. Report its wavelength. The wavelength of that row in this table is 5443.44 angstroms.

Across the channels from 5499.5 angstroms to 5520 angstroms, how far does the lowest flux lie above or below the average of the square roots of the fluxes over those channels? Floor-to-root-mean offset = 1.9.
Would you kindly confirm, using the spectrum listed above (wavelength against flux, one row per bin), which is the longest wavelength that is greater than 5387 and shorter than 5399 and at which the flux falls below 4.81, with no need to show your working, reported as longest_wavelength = 5397.26 angstroms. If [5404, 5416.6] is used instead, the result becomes 5410.95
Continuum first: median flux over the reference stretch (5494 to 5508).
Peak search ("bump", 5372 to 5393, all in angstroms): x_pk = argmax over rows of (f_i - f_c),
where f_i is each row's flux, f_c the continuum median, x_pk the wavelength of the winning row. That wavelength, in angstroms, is 5384.84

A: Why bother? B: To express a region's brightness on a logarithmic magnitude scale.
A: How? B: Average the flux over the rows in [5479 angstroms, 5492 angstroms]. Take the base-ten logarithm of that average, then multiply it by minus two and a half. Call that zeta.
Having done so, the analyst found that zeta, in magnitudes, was -1.80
